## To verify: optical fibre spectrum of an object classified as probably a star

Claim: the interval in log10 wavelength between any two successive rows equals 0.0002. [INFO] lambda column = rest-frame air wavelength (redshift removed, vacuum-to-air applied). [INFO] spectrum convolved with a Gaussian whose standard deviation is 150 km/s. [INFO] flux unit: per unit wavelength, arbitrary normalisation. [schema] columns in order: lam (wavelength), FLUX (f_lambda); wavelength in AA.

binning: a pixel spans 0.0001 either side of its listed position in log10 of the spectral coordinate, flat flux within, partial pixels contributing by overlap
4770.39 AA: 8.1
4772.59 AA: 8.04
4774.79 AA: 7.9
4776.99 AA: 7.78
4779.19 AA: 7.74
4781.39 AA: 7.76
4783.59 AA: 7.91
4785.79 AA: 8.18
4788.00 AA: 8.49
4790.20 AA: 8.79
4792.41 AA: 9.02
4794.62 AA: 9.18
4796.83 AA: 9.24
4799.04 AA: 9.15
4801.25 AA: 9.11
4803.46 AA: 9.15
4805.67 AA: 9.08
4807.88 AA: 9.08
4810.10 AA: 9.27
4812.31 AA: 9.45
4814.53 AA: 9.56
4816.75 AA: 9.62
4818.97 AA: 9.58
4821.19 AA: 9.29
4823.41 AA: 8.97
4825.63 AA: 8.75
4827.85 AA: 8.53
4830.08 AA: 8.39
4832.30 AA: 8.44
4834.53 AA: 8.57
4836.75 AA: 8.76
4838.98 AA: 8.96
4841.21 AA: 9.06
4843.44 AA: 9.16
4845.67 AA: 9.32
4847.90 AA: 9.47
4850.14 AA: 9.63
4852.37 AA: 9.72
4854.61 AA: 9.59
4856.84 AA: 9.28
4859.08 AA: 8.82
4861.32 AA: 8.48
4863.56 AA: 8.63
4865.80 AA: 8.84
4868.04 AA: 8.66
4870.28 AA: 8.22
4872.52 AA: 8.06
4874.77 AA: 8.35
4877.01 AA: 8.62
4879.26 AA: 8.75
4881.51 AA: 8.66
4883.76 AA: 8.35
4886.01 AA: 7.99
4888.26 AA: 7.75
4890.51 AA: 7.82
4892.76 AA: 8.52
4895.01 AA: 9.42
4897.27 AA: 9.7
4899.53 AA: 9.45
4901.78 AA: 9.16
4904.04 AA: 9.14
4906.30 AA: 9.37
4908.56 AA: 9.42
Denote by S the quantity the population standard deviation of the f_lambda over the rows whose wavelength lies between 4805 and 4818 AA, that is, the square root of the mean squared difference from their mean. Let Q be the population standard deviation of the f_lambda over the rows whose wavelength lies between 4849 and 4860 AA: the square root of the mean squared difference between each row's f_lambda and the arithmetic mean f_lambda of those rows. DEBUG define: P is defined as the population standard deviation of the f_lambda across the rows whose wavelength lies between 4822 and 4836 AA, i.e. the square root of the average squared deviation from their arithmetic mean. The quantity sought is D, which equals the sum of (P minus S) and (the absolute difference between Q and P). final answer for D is 0.1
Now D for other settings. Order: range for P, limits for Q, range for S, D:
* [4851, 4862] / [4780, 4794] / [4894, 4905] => 0.3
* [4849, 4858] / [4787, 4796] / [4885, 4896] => -0.4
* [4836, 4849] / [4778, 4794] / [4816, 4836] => 0.0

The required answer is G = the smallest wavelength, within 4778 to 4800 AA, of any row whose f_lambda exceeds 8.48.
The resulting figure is 4788.00 AA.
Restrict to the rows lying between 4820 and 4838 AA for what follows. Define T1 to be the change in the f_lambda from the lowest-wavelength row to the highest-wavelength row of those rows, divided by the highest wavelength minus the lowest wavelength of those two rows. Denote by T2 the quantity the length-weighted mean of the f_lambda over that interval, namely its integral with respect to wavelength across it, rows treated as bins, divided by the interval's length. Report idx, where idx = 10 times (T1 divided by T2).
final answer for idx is -0.04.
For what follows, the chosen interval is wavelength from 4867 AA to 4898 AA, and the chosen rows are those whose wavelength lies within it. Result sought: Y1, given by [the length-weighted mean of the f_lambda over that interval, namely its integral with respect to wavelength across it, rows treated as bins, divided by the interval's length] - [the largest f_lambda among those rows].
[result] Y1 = -1.2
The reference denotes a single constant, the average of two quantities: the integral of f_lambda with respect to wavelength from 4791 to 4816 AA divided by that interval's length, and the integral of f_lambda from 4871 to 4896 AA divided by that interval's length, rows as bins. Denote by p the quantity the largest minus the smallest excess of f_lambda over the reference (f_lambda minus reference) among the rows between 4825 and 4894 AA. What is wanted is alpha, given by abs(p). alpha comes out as 2.0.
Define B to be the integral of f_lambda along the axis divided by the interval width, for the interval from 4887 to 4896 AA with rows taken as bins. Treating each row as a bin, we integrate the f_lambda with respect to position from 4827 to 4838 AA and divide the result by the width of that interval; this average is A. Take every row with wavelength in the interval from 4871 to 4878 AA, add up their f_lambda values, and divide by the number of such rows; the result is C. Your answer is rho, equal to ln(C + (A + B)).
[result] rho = 3.23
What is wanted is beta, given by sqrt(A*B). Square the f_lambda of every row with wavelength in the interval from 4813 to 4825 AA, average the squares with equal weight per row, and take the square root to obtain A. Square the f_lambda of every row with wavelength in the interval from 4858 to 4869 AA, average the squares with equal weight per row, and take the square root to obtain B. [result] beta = 9.0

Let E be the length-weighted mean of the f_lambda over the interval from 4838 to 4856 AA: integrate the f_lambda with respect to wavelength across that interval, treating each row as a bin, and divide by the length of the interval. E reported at 9.37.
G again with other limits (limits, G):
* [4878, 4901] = 4879.26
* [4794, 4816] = 4794.62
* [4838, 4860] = 4838.98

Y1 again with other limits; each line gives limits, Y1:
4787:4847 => -0.6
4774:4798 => -0.9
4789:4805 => -0.2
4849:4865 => -0.6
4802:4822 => -0.3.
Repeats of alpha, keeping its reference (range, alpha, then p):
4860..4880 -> 0.8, 0.8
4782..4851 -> 1.7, 1.7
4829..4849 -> 1.1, 1.1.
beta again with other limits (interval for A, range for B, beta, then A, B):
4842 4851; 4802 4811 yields 9.3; 9.40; 9.1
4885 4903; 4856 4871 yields 8.7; 8.76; 8.7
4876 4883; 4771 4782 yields 8.3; 8.68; 7.8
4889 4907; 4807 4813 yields 9.2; 9.09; 9.3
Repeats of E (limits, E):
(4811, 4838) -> 8.99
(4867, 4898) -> 8.48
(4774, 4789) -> 7.96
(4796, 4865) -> 9.10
